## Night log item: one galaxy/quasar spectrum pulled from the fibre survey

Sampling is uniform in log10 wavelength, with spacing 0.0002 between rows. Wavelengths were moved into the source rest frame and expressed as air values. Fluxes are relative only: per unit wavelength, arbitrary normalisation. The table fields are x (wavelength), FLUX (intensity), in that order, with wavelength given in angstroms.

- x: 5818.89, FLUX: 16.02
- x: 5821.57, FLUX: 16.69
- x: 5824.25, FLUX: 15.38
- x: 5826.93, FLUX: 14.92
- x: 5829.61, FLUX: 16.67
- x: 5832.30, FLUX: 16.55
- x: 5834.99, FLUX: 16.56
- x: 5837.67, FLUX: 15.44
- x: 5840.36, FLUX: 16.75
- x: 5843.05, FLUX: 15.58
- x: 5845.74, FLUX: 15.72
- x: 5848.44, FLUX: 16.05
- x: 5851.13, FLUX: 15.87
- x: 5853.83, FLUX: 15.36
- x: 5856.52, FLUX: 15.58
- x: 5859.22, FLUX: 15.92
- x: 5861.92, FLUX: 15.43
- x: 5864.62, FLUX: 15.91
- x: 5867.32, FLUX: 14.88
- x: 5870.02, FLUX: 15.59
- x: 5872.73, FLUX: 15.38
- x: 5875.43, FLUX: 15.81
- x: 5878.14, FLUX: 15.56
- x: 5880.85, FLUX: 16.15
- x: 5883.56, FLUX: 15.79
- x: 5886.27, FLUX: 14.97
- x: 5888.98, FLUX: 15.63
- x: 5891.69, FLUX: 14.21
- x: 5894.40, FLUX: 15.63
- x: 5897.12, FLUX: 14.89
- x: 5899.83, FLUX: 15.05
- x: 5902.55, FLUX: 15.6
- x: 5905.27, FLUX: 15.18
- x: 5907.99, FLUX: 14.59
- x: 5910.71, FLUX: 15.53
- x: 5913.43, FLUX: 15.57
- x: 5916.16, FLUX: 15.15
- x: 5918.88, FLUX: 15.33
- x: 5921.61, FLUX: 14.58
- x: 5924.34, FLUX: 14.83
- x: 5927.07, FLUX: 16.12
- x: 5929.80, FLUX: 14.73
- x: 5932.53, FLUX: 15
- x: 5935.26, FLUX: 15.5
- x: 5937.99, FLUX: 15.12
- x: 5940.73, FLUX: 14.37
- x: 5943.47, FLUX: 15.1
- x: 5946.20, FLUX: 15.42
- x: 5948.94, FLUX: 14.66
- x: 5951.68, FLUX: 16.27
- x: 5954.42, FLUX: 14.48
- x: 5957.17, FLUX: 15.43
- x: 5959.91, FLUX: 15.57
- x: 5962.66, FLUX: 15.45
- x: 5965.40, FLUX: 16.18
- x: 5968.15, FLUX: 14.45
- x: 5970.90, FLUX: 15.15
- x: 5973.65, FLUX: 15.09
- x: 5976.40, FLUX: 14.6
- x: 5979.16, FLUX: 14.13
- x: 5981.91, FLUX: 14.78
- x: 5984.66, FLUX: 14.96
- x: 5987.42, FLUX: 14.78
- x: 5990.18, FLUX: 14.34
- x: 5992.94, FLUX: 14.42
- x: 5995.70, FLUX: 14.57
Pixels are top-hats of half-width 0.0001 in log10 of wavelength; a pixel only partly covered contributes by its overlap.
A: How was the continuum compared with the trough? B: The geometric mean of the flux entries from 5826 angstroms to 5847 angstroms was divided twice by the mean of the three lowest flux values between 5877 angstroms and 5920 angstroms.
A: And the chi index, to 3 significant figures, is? 0.0755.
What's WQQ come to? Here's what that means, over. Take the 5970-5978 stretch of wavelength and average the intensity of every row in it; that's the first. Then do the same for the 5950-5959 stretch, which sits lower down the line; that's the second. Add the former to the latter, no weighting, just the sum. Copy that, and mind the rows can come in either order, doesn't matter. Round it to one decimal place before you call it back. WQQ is 30.3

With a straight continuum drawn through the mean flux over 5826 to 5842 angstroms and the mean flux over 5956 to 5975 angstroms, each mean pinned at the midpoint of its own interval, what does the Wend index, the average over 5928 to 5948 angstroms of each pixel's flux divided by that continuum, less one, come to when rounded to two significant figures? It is -0.030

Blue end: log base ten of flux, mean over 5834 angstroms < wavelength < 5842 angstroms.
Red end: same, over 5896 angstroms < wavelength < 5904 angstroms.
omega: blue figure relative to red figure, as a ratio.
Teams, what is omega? 1.02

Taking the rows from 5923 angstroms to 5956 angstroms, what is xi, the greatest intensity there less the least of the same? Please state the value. 1.9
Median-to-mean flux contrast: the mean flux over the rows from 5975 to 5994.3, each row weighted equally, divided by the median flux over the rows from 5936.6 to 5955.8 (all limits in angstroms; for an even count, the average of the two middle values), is 0.965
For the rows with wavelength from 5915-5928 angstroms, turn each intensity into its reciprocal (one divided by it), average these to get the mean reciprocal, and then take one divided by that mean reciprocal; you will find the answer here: 15.2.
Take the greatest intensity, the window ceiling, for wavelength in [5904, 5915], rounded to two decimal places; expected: 15.57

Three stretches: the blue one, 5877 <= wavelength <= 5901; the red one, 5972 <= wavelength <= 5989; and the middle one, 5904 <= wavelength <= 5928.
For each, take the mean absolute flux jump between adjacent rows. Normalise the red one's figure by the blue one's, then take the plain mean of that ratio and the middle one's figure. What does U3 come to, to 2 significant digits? 0.53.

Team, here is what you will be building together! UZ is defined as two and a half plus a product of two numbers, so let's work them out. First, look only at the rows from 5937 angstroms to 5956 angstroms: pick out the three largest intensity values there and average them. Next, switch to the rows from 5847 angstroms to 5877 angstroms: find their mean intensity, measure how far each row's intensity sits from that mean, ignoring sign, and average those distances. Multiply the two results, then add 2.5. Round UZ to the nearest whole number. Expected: 7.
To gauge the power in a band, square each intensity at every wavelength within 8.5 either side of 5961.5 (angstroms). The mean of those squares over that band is 233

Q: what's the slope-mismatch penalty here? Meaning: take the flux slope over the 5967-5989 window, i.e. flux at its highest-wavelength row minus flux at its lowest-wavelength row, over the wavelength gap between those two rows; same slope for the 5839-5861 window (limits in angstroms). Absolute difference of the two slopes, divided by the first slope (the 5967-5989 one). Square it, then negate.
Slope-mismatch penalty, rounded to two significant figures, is -13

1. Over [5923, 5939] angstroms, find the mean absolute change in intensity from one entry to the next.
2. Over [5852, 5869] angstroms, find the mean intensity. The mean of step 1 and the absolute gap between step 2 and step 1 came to 7.8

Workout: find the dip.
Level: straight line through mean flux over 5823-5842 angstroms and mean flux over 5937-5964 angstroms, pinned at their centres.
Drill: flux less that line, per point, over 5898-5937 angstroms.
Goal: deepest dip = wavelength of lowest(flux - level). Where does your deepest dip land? 5907.99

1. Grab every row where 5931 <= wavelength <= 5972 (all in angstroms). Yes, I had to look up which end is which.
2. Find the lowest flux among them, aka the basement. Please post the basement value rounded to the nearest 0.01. 14.37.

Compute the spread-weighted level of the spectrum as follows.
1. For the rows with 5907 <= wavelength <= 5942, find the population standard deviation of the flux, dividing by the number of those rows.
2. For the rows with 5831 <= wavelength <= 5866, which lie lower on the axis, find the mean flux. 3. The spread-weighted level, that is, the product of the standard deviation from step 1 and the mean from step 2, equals 7.6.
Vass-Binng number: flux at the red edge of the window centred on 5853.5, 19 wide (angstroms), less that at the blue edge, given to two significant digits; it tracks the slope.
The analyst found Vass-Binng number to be -0.29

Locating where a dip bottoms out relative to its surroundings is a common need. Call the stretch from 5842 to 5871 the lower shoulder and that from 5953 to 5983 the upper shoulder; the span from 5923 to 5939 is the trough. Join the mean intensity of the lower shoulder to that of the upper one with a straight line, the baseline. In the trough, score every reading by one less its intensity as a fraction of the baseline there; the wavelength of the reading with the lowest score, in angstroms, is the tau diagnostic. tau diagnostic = 5927.07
